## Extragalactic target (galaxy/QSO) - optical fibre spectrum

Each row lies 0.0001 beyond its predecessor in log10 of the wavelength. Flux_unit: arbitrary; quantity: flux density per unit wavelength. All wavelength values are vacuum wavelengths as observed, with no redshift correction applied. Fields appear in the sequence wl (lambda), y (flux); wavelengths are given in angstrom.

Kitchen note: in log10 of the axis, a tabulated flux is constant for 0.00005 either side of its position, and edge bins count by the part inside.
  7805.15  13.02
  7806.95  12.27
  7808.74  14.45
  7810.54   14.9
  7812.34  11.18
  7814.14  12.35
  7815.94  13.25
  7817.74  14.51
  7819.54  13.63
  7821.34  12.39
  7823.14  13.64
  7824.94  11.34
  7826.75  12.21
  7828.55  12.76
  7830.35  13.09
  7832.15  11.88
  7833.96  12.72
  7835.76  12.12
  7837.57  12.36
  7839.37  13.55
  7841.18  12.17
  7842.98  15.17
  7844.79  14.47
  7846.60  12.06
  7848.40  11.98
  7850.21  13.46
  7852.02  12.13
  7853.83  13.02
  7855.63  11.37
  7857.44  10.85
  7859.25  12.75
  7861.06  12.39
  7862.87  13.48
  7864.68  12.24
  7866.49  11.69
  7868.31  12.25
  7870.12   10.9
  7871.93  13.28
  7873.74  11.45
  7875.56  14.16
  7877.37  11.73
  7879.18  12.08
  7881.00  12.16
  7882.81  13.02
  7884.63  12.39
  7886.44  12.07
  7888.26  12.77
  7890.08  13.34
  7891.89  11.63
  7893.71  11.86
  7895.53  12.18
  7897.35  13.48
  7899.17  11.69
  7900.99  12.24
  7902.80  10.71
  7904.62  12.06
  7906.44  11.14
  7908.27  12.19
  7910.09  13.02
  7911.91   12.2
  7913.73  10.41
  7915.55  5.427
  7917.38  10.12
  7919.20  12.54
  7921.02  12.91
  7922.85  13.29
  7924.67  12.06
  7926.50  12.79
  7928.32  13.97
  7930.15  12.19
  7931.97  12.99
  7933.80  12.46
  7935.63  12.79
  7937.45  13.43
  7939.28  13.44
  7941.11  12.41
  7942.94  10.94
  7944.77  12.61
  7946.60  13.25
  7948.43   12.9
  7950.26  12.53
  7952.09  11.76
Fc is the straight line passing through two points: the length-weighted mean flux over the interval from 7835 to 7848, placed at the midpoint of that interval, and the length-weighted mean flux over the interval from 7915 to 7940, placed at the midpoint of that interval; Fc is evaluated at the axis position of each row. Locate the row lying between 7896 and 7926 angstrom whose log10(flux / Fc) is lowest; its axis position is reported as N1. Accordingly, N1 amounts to 7915.55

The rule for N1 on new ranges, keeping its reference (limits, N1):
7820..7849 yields 7824.94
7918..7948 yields 7942.94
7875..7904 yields 7902.80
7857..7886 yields 7857.44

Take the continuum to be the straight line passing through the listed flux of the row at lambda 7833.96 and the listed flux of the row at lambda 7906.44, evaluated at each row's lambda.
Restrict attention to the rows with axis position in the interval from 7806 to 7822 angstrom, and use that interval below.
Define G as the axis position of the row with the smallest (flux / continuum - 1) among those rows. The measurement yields 7812.34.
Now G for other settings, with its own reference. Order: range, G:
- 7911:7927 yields 7915.55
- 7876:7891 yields 7877.37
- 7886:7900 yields 7891.89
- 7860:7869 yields 7866.49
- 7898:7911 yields 7902.80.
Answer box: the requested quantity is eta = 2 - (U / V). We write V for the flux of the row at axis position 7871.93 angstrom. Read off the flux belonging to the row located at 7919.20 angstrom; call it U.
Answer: 1.06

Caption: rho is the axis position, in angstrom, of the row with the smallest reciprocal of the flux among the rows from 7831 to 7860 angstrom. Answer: 7842.98 angstrom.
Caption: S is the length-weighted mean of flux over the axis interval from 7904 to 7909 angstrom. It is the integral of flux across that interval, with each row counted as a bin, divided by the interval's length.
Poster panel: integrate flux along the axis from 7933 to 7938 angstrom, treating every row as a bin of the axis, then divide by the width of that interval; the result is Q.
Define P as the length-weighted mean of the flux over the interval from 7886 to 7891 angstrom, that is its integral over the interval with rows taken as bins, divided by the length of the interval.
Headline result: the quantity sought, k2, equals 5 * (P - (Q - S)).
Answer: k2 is 58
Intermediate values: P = 12.8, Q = 12.9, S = 11.7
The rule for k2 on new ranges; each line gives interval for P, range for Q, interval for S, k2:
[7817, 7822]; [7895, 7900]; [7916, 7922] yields 62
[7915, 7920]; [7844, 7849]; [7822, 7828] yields 46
